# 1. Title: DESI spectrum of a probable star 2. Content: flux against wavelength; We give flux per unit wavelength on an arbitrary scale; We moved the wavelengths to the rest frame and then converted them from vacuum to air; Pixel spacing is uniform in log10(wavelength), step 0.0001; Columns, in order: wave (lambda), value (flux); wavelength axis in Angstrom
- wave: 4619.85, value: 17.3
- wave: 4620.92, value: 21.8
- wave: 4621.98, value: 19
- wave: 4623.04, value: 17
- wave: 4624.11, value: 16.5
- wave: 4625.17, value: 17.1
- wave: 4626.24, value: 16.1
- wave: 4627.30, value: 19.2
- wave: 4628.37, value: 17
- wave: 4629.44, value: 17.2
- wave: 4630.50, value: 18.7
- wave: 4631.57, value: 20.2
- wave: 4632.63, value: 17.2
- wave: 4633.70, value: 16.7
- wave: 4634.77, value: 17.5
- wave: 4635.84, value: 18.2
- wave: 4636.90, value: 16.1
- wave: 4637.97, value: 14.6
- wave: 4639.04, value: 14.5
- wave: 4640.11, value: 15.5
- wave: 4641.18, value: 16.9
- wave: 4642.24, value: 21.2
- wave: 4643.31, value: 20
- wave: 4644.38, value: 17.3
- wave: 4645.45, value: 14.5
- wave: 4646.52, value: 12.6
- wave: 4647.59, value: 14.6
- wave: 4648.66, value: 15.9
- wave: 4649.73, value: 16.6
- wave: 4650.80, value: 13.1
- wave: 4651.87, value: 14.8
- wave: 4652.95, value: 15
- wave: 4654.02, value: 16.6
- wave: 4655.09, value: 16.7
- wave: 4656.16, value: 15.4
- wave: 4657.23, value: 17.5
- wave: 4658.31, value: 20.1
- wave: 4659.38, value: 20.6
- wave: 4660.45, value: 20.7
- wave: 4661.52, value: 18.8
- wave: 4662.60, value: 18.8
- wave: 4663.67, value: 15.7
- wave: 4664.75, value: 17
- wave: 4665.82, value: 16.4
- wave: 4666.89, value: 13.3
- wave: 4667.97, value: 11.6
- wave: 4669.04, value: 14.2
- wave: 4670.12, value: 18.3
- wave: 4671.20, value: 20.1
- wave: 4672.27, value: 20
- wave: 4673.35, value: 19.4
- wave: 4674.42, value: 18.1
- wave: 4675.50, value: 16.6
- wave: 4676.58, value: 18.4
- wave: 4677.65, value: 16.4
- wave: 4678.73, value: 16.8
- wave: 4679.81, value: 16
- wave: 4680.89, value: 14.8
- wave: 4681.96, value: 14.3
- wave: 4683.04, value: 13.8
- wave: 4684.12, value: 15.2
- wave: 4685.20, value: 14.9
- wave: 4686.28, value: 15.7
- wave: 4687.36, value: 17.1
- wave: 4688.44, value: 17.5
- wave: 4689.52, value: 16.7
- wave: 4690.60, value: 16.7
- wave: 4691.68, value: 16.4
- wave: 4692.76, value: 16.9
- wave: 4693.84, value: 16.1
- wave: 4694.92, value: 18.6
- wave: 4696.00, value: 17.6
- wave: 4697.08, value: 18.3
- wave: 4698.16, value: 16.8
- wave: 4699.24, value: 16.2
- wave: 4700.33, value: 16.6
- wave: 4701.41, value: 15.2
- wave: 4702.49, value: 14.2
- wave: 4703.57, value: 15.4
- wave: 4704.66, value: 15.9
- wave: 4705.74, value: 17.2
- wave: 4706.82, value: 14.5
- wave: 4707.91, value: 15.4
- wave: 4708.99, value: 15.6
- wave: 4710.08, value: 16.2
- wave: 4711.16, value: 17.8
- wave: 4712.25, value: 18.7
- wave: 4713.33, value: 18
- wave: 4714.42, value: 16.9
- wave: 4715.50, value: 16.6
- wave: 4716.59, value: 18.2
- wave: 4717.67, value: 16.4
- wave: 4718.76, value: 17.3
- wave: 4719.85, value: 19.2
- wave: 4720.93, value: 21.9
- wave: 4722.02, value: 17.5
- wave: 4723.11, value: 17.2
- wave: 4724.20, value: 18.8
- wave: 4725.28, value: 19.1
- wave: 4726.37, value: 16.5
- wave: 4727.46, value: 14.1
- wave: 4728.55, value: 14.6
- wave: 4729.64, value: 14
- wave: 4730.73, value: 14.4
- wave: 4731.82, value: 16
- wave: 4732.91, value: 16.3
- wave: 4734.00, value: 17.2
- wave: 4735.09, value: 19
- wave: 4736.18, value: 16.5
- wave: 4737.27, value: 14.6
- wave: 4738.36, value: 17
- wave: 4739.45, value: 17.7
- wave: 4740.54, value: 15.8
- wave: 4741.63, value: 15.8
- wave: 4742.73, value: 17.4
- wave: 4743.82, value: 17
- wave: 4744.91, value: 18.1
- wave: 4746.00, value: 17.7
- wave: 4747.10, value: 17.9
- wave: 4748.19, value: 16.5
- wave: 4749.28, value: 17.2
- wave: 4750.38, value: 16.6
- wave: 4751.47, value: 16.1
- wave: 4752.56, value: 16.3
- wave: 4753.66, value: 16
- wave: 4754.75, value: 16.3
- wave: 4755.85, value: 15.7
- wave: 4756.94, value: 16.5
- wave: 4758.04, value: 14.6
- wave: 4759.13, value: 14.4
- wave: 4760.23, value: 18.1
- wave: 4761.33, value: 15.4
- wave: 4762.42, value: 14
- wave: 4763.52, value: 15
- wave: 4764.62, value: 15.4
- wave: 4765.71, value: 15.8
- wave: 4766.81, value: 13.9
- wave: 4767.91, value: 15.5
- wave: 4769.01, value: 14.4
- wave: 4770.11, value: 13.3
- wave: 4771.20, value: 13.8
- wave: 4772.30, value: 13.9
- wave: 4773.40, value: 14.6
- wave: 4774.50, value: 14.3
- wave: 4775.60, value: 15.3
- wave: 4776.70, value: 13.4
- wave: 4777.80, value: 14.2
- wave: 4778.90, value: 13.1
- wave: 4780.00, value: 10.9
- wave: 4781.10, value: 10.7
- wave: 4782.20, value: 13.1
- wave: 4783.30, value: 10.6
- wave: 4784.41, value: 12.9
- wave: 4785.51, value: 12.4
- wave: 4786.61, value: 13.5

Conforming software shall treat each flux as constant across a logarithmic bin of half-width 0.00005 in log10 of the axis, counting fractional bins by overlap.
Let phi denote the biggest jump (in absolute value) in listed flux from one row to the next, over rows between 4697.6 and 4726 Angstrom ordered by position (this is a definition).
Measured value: 4.4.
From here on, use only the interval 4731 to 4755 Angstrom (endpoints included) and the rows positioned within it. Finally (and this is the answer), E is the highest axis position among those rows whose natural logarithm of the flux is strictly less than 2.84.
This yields 4754.75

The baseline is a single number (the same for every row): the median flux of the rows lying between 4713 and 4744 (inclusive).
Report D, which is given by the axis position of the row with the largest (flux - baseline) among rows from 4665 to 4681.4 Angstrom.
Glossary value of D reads 4671.20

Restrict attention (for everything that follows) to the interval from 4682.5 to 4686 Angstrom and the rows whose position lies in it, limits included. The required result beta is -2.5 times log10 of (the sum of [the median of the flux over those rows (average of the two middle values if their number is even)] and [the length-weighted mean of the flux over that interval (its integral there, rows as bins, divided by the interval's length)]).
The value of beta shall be -3.68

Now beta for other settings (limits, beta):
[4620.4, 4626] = -3.87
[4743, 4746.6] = -3.87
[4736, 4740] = -3.80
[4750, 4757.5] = -3.78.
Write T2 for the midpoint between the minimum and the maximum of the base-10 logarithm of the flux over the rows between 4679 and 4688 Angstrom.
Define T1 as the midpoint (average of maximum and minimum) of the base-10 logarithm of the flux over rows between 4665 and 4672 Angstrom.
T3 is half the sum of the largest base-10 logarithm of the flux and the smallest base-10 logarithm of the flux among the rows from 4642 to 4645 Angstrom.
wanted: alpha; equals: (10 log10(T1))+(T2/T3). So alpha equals 1.66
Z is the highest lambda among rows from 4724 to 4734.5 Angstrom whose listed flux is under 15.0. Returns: 4730.73 Angstrom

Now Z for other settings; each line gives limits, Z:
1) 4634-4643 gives 4639.04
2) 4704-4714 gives 4706.82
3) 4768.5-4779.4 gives 4778.90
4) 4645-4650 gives 4647.59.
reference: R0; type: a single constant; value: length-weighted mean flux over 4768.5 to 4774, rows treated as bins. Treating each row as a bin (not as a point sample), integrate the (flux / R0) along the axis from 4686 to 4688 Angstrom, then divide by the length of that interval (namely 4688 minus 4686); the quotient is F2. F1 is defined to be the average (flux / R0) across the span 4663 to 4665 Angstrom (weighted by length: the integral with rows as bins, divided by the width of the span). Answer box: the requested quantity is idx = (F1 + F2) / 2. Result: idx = 1.18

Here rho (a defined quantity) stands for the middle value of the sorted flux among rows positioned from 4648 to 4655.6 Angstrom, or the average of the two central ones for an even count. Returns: 15.9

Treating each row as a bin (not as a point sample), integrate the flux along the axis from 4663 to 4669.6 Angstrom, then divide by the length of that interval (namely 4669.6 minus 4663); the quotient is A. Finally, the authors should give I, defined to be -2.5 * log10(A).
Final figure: -2.93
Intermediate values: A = 14.8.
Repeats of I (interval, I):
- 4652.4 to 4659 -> -3.07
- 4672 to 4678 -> -3.15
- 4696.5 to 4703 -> -3.03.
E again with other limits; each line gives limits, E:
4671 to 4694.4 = 4693.84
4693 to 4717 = 4715.50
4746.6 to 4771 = 4770.11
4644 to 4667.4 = 4666.89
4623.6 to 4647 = 4646.52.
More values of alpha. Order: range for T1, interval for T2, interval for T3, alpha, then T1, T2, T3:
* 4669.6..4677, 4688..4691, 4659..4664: 1.99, 1.26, 1.23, 1.26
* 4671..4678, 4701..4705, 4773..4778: 2.02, 1.26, 1.18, 1.16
